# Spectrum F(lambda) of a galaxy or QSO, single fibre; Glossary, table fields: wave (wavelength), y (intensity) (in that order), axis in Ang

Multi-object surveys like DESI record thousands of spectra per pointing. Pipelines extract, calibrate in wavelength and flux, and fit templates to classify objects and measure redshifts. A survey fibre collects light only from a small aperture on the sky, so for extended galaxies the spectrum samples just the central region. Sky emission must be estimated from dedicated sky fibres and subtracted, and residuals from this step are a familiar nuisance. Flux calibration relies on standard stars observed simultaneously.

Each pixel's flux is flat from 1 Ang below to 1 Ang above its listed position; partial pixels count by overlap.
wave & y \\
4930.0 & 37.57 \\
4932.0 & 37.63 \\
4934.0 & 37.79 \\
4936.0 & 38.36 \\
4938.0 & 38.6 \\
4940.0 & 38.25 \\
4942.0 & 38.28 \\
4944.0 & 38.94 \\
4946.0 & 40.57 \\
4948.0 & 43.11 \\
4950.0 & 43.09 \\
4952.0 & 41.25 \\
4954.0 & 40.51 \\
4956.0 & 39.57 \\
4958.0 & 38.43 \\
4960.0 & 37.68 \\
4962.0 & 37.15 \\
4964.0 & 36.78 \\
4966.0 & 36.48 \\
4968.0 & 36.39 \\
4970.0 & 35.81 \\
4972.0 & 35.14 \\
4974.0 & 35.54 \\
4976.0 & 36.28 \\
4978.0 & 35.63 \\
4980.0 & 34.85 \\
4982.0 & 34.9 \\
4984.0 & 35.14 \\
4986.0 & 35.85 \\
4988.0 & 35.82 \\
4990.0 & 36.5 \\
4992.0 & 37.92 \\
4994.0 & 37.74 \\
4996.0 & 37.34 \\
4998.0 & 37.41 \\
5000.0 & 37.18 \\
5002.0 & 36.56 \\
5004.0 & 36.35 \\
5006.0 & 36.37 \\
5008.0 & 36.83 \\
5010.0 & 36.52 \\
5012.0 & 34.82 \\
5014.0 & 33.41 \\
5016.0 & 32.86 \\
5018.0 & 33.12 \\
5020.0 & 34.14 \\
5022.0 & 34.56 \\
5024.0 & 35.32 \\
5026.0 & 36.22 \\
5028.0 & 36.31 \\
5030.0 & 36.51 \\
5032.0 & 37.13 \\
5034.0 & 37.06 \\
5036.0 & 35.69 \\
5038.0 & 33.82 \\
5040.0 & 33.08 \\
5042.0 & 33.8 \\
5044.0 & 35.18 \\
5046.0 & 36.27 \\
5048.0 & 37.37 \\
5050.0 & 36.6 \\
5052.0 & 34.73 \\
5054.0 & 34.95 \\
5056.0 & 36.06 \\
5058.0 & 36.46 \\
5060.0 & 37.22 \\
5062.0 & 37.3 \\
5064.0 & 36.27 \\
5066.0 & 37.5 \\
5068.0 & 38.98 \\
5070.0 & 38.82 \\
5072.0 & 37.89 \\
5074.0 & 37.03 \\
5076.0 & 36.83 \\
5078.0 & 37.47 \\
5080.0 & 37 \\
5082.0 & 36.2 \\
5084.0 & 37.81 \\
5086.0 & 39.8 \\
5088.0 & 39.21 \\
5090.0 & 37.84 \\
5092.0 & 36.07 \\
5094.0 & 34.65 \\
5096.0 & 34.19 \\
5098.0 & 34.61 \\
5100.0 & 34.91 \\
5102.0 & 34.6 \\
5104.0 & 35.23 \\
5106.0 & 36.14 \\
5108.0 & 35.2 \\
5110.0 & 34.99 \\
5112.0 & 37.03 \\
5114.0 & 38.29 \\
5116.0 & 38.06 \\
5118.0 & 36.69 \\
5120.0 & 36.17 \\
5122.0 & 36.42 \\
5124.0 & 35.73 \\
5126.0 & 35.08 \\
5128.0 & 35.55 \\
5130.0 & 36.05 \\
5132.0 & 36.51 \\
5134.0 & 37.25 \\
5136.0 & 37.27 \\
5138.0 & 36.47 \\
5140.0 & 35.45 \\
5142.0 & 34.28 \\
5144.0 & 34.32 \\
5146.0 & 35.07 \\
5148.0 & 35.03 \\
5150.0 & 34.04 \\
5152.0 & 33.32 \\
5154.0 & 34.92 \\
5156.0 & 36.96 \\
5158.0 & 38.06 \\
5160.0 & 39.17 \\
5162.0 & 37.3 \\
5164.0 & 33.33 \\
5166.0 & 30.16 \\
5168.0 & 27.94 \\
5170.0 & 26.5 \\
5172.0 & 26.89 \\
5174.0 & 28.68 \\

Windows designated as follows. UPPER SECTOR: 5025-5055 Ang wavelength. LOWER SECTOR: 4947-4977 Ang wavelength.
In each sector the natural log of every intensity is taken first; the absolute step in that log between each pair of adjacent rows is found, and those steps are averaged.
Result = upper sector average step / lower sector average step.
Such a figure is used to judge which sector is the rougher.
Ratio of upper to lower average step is 1.45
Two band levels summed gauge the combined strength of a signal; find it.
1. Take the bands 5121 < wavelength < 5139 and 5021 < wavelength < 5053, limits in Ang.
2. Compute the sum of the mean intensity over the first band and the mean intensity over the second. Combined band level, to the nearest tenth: 71.9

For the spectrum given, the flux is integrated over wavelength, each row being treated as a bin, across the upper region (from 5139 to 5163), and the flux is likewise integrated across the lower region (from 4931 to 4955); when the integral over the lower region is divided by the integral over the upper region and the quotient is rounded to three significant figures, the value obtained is 1.11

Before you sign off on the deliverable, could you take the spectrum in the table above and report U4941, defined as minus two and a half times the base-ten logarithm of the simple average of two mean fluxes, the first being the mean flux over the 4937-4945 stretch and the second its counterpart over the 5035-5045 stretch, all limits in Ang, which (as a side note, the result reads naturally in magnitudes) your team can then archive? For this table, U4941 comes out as -3.90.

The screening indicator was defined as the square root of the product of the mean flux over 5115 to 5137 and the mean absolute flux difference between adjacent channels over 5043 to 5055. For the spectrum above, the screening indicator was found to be 6.1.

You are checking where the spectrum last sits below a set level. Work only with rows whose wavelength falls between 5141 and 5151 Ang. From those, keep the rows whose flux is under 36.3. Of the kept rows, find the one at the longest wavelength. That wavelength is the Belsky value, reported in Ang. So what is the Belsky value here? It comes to 5150.0 Ang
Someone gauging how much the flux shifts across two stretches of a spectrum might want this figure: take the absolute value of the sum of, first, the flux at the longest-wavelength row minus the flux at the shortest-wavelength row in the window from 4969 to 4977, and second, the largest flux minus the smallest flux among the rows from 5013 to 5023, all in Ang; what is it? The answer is 2.2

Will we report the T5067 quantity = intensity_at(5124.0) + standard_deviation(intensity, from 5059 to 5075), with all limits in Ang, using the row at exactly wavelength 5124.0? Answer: 36.6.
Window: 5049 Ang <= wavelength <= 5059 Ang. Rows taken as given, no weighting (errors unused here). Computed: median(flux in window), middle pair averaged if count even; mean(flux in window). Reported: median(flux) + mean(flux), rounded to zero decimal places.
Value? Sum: 72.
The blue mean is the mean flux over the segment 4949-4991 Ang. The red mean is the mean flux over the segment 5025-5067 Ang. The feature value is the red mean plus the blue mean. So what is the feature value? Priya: 73.1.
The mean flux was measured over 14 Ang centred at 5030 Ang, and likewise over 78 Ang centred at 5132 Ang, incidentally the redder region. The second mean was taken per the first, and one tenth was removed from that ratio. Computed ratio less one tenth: 0.869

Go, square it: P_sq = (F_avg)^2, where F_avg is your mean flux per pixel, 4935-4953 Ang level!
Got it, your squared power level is 1604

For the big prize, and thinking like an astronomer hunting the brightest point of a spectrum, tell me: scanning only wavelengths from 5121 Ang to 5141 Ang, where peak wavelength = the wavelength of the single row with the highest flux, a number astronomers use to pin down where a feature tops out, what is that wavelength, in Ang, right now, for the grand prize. 5136.0 Ang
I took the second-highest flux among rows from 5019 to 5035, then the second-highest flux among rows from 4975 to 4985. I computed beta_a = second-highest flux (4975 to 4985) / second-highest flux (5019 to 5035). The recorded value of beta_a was 0.961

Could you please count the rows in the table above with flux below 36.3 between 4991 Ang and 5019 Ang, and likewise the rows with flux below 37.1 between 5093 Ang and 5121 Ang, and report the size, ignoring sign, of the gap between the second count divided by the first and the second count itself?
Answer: 9.0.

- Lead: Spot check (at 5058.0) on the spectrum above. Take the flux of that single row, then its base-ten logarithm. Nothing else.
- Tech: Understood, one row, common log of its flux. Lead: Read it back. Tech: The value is 1.56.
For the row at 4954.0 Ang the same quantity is 1.61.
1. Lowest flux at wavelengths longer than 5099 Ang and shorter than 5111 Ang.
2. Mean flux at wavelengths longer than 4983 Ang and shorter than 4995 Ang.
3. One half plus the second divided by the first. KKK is 1.55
